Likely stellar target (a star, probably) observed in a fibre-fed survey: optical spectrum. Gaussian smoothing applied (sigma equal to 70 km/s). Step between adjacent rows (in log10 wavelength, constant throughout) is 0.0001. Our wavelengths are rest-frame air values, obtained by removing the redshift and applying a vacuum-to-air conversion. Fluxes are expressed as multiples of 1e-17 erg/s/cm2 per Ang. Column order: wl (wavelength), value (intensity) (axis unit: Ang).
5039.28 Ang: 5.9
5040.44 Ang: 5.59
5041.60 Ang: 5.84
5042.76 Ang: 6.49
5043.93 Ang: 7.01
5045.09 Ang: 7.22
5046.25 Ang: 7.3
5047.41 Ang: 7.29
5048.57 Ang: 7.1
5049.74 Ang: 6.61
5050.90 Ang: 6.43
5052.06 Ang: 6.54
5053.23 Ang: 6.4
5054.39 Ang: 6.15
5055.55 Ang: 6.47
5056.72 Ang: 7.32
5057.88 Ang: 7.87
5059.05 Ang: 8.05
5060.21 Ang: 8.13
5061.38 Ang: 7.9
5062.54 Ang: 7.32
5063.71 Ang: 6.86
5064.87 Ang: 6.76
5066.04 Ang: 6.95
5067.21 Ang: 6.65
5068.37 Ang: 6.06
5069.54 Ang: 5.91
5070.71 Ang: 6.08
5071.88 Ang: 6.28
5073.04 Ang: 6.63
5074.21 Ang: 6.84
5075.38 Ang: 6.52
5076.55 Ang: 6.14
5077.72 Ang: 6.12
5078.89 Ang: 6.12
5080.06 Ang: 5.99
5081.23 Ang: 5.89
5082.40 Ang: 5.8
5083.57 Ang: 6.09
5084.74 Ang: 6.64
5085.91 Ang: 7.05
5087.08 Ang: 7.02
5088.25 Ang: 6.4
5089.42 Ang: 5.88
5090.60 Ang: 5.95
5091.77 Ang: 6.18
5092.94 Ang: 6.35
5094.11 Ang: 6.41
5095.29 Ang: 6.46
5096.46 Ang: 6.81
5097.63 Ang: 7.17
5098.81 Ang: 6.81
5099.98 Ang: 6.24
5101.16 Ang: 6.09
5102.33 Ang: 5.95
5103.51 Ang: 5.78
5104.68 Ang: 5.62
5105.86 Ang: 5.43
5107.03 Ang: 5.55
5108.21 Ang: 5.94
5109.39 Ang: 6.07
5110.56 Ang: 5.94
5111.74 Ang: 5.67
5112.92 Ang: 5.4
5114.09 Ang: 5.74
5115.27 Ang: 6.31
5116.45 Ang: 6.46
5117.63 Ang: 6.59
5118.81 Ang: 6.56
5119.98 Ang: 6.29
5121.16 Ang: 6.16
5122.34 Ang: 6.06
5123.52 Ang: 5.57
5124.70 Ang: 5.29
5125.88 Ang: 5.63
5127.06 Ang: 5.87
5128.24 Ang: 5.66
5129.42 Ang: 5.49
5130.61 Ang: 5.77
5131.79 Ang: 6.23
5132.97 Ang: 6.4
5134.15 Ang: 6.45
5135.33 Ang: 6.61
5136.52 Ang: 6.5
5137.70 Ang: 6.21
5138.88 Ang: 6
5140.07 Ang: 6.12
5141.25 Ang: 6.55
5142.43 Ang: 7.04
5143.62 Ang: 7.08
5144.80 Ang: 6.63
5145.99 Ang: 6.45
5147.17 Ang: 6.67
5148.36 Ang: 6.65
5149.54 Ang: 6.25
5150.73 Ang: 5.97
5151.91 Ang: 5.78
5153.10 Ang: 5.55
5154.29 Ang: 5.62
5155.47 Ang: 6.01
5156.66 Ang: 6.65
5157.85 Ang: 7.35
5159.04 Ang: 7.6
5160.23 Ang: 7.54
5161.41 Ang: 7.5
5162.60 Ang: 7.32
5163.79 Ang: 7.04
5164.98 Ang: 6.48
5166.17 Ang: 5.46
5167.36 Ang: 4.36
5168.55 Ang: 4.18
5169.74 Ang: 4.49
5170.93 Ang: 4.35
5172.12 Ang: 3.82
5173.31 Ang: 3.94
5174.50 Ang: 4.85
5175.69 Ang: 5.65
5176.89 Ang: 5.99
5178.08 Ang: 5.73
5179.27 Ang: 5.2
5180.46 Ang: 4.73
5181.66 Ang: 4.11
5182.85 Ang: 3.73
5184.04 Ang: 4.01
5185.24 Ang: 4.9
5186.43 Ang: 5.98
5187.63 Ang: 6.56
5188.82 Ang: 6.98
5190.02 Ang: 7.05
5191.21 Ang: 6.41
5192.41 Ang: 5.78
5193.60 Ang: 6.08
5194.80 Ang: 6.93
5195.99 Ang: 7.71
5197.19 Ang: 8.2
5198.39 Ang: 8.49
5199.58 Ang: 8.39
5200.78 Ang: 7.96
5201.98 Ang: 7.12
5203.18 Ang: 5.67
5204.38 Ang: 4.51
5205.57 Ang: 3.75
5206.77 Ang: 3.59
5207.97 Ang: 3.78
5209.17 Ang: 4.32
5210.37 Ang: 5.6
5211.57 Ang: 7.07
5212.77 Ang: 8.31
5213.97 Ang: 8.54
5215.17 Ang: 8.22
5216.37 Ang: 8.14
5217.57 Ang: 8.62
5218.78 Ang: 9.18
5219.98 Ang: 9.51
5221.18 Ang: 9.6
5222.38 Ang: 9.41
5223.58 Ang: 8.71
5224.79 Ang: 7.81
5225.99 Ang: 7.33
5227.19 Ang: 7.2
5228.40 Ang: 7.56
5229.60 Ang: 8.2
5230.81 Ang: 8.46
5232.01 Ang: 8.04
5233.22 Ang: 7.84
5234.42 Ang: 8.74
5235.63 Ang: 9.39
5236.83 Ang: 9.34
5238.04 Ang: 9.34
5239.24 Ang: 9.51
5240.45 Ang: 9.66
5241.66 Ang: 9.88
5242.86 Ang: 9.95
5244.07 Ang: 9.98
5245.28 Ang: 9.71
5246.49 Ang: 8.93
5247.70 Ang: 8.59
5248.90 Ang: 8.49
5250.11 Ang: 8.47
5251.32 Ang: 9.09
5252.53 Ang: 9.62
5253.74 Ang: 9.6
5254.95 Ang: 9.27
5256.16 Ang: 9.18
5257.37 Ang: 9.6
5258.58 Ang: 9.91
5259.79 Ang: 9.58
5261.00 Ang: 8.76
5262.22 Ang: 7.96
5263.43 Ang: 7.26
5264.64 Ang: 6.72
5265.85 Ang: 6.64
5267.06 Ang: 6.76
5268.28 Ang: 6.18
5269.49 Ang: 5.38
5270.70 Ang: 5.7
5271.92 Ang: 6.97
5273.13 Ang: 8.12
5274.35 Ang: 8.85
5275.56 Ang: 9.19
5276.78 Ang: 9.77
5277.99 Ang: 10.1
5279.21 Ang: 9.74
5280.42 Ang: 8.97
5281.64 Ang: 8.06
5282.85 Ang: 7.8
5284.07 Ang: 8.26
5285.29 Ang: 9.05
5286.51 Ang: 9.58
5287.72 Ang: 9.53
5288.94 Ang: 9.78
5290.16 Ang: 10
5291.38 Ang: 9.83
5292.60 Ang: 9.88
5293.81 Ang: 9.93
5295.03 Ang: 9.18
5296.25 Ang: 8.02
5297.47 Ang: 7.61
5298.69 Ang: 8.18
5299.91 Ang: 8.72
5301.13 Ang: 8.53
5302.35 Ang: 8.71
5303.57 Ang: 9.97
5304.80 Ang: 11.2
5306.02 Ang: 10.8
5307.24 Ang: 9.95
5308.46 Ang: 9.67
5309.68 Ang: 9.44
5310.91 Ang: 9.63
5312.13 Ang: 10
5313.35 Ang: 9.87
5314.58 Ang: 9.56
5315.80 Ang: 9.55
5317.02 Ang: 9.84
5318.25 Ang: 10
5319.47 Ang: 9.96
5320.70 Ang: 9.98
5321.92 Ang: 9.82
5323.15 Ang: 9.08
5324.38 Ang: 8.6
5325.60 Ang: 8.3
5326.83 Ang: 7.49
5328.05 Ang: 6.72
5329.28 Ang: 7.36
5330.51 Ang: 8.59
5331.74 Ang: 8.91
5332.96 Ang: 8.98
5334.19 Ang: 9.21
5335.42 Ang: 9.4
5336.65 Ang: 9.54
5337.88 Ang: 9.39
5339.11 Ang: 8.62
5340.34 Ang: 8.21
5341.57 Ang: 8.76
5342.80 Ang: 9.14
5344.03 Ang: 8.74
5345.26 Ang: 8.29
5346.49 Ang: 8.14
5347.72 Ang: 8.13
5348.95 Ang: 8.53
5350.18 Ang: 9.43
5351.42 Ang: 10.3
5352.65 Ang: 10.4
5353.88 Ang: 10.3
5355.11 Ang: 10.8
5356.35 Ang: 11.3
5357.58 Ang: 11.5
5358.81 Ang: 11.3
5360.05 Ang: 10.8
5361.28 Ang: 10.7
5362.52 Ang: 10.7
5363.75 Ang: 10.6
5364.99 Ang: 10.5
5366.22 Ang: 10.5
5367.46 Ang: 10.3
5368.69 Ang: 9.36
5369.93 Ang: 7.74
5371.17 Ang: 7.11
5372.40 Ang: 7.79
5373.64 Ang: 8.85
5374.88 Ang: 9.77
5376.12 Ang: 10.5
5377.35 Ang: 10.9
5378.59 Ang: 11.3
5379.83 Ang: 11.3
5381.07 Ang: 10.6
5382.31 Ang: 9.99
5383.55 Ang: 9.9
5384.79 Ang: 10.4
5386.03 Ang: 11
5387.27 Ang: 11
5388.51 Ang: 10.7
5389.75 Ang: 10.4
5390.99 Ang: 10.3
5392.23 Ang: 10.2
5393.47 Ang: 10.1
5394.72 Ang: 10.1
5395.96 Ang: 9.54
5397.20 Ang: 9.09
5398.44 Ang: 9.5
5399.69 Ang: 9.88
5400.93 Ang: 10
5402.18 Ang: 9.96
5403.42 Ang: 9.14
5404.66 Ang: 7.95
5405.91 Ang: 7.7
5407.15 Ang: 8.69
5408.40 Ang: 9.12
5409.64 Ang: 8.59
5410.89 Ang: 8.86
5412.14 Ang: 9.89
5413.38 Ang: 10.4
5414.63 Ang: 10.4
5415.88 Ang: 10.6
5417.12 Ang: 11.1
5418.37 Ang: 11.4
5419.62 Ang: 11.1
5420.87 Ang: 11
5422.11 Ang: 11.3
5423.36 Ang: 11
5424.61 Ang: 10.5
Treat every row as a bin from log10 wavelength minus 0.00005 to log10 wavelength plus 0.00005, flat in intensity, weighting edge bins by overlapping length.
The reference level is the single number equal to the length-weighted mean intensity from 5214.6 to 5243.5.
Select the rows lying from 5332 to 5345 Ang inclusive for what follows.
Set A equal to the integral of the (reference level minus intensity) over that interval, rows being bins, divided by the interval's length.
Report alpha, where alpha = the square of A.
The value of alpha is 0.1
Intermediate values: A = -0.2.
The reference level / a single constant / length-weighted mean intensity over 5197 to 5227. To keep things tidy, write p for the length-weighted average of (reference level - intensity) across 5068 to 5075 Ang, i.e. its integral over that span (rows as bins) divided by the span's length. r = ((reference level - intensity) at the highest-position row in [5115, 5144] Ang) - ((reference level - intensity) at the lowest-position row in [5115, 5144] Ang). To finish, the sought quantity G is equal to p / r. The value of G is -1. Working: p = 0.9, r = -0.8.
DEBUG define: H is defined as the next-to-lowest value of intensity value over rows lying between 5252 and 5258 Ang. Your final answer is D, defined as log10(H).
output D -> 0.967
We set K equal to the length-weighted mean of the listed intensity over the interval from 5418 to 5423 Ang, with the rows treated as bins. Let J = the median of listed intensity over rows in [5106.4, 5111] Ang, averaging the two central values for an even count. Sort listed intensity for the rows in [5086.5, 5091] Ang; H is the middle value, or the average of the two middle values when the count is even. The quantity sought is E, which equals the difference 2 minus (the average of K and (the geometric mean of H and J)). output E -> -6.6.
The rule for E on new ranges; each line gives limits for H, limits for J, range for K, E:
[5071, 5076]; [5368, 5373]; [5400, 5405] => -6.3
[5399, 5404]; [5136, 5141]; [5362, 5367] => -7.2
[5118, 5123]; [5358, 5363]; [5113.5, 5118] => -5.2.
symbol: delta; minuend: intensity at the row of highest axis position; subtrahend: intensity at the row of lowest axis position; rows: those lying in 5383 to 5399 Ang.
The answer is -0.4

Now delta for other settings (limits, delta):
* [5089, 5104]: -0.1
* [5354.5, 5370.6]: -3.1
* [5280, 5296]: 0.2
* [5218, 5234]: -1.3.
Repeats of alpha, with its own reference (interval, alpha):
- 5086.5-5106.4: 6.1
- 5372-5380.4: 1.9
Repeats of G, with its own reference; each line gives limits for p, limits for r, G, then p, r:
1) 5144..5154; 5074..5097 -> 34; 1.0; 0.0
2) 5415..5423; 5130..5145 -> 4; -3.8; -0.9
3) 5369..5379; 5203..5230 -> 1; -1.9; -2.5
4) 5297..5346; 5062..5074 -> -3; -1.8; 0.7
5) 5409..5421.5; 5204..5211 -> 3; -3.1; -1.1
